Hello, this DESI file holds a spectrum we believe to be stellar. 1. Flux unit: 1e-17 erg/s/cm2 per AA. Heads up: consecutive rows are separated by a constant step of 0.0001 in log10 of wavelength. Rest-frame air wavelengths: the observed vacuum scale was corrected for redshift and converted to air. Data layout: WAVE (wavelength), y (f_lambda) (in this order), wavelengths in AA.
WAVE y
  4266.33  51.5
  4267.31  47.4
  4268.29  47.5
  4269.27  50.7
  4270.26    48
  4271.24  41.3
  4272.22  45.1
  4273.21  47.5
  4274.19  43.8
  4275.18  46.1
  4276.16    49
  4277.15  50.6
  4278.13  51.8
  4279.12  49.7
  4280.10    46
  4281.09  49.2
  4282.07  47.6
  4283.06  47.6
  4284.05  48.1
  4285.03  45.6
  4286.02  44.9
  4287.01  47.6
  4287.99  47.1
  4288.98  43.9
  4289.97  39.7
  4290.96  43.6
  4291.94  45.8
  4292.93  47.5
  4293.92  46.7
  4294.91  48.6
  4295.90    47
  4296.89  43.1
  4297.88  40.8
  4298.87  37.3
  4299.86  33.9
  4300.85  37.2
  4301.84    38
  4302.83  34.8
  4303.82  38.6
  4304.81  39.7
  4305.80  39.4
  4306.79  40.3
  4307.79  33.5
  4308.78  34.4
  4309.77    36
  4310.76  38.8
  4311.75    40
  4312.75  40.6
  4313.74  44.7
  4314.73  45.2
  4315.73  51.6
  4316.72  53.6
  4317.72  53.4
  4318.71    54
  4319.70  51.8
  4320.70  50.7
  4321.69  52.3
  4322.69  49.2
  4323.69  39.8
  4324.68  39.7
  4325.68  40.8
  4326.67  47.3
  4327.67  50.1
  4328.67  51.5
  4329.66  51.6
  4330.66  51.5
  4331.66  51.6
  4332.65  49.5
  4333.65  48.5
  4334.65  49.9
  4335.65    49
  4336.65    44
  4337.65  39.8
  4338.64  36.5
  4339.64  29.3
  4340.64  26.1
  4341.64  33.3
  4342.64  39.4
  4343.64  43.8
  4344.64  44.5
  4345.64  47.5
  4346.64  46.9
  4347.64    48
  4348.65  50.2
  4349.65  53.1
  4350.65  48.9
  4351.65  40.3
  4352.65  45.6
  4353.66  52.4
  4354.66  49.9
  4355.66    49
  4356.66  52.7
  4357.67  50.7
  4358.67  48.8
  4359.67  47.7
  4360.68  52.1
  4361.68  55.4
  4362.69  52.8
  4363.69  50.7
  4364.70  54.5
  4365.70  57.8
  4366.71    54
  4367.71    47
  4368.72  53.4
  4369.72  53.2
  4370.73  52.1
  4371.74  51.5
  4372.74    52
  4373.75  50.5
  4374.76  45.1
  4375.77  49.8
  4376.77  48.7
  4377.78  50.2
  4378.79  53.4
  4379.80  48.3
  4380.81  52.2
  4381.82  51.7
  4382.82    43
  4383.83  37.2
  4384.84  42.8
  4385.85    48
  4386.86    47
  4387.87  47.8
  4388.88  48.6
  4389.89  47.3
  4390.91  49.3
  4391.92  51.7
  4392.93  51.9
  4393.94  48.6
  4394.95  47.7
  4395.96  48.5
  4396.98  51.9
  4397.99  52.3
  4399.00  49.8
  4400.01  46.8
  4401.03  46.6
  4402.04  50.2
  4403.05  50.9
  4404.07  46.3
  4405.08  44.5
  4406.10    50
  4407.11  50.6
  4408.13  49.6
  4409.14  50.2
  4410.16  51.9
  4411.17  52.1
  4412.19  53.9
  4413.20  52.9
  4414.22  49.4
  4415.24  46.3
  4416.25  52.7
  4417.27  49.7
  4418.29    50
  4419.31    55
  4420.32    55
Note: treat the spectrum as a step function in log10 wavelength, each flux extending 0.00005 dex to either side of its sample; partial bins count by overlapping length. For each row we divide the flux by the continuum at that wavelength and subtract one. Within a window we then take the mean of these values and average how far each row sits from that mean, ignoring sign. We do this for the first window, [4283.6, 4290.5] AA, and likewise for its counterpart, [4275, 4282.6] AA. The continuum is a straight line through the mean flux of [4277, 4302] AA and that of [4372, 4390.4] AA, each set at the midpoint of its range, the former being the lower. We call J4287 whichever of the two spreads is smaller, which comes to 0.037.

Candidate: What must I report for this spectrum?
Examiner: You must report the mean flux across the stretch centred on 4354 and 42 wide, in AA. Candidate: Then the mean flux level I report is 47.6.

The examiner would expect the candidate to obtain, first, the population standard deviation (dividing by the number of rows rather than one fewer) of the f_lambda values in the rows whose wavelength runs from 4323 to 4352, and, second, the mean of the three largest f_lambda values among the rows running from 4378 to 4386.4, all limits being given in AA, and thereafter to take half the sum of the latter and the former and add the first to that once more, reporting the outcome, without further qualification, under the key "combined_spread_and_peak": 36.5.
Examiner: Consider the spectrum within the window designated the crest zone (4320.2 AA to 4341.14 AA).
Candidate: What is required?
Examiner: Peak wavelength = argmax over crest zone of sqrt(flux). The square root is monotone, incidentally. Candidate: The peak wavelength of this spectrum 4321.69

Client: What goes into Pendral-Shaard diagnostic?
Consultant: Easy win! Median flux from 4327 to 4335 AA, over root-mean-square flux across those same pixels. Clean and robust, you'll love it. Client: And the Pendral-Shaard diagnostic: 1.01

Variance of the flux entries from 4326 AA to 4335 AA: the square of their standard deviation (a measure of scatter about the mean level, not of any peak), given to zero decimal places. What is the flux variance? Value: 2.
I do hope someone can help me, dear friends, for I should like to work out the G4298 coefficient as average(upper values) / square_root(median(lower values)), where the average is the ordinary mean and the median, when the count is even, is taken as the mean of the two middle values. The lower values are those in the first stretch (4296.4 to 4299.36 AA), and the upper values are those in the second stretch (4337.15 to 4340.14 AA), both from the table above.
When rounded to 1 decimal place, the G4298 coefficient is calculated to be 5.5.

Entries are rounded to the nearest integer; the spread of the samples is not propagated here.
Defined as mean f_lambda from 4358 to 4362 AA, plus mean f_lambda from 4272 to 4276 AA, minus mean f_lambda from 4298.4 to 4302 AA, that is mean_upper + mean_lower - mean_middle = 60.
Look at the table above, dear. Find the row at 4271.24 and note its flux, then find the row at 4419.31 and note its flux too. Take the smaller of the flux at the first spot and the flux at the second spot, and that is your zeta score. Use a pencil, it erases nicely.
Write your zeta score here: 41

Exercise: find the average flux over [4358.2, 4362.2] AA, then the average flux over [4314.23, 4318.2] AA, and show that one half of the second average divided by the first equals 0.50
